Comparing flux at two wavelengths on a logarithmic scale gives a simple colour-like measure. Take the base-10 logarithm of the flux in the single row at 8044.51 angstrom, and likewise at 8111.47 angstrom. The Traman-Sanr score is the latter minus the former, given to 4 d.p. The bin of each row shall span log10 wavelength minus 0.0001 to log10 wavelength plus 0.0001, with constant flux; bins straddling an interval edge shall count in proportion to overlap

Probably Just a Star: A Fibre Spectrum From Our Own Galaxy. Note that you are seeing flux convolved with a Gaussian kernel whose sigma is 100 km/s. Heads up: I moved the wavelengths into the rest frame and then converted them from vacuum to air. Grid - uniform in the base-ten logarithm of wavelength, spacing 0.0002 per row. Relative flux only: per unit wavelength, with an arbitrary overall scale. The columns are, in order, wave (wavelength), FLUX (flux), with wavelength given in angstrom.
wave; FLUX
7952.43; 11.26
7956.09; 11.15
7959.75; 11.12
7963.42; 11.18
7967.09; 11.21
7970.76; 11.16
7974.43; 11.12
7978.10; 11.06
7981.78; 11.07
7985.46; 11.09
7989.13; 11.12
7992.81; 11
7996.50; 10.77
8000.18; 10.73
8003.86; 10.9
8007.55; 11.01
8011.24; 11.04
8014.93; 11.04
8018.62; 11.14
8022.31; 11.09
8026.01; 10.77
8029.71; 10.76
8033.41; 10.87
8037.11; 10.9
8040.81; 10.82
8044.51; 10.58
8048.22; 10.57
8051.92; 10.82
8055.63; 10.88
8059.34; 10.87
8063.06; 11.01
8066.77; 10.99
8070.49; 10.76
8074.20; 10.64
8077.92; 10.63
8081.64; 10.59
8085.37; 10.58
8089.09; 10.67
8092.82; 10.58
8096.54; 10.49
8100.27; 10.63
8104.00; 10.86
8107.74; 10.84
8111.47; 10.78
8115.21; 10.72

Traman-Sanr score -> 0.0081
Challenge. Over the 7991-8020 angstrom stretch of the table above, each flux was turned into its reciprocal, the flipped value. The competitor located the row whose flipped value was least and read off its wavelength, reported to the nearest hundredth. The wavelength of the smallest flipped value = 8018.62 angstrom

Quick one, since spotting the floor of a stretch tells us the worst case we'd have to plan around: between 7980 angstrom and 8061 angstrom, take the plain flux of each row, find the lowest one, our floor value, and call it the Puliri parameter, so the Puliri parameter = 10.57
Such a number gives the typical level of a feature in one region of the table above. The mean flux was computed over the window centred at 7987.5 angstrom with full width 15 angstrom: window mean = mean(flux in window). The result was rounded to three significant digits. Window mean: 11.1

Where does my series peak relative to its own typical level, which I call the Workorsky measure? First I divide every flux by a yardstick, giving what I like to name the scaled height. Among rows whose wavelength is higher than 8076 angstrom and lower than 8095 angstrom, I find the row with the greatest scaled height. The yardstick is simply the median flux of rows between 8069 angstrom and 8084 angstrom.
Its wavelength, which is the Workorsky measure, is 8089.09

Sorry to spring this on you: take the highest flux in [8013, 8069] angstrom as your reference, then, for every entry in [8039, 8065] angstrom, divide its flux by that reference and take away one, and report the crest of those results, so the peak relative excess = -0.012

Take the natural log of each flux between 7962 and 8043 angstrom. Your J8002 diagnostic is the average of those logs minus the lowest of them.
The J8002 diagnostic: 0.024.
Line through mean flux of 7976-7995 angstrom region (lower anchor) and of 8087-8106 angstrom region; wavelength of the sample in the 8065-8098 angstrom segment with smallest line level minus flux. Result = 8066.77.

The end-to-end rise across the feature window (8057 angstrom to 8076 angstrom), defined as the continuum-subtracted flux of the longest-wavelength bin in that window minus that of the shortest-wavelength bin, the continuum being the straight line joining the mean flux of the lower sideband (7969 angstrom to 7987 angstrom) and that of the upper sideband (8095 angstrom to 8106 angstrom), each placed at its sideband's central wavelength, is -0.2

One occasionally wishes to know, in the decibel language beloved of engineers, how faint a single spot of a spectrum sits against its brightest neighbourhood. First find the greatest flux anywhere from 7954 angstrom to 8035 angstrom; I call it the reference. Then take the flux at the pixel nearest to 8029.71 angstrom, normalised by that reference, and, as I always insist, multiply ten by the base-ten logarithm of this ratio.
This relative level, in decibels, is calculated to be -0.18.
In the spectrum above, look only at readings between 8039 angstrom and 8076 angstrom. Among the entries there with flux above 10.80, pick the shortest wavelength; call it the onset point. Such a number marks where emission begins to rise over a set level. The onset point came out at 8040.81 angstrom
